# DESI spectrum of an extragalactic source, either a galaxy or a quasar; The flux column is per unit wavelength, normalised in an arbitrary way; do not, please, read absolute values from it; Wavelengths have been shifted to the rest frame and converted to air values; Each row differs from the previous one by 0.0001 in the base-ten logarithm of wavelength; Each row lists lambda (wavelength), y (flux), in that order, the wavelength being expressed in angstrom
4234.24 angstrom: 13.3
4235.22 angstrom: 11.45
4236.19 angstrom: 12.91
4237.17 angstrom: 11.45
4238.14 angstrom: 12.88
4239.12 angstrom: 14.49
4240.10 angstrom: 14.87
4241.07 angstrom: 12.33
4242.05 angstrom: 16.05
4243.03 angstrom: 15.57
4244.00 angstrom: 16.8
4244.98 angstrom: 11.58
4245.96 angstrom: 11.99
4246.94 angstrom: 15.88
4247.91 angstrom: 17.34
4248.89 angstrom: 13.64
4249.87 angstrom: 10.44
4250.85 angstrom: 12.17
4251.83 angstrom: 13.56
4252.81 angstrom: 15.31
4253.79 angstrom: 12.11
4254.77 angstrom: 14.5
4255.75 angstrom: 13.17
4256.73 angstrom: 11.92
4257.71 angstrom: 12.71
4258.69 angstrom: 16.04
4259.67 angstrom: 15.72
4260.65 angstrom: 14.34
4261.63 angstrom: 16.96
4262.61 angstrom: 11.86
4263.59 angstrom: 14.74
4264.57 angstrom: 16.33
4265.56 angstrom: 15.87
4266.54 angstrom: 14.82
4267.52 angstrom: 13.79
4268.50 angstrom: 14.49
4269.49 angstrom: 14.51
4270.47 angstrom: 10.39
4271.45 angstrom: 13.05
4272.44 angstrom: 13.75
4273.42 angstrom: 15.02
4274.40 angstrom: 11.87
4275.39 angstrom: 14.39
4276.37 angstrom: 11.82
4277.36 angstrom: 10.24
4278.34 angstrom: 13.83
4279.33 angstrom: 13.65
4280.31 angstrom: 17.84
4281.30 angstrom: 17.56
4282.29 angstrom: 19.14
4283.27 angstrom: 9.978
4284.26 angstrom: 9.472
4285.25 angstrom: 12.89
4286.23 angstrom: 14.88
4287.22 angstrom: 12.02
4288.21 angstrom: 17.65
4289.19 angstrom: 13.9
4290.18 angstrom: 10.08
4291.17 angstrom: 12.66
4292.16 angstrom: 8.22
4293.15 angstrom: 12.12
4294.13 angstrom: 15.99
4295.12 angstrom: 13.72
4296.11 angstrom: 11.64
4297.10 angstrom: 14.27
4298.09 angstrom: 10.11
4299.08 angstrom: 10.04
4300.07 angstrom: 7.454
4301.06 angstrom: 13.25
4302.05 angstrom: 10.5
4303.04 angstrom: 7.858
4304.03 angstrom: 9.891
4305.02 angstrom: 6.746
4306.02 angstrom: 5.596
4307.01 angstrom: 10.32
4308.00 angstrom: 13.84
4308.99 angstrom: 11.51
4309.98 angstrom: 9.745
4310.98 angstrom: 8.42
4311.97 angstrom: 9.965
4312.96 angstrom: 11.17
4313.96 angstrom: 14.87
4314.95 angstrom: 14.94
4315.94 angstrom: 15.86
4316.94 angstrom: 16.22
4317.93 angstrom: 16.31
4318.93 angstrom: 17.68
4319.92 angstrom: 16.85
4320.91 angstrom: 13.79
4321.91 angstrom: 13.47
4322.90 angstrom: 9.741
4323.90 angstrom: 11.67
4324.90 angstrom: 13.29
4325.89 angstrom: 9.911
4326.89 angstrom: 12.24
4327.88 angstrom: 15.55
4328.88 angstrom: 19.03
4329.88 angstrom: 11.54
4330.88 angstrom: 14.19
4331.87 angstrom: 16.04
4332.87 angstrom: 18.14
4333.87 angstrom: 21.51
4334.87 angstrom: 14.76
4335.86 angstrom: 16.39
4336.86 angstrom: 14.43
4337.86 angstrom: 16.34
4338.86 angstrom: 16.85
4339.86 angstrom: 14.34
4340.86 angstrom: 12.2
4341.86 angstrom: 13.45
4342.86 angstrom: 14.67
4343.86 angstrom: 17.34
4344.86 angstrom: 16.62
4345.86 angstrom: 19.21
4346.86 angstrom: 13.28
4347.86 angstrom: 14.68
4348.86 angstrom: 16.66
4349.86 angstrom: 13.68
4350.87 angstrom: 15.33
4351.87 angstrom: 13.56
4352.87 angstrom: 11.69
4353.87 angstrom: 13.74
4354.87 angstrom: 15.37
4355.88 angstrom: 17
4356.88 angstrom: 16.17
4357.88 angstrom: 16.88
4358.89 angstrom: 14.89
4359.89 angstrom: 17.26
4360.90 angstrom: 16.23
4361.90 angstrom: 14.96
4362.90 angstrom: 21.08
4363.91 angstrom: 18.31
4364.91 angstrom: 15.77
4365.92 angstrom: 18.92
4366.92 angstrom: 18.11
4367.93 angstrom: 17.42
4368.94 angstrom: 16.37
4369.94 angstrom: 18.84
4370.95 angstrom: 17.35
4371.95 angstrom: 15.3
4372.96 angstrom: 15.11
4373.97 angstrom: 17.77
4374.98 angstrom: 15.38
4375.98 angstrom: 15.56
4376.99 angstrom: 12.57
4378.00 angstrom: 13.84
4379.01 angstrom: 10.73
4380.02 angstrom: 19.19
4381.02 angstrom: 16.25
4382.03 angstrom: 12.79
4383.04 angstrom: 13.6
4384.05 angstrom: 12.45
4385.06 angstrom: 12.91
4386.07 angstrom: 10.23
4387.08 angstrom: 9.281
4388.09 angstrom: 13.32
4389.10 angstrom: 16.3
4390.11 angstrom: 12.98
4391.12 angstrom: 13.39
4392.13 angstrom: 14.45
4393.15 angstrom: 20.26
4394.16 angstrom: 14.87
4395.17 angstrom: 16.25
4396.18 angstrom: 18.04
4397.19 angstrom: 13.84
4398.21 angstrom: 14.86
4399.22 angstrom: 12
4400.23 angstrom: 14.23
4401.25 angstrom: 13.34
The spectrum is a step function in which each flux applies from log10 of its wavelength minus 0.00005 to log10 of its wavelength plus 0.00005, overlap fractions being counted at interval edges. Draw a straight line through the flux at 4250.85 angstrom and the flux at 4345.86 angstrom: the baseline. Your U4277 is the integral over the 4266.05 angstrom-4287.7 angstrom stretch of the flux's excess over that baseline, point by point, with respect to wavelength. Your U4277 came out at -11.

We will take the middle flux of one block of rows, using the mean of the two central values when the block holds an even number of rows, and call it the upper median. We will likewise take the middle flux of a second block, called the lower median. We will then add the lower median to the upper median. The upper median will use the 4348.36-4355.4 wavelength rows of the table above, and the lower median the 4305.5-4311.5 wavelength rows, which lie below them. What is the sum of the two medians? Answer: 23.8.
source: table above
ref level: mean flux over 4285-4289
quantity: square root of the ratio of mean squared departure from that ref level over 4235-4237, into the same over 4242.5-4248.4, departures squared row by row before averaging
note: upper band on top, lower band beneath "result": 1.0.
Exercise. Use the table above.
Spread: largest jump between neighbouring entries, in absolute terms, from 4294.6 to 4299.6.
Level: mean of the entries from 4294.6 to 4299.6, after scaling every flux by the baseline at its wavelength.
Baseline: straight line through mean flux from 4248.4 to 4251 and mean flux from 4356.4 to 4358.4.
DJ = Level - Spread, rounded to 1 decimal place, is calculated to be -3.3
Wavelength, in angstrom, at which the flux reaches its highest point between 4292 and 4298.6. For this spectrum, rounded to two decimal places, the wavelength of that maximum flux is 4294.13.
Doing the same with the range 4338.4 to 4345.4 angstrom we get 4343.86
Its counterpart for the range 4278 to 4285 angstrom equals 4282.29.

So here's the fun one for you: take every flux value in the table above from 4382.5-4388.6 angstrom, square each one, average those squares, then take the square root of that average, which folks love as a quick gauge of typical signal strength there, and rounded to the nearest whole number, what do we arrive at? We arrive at 12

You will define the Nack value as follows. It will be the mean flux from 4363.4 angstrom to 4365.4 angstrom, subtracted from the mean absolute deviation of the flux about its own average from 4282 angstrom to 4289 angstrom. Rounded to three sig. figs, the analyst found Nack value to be -14.0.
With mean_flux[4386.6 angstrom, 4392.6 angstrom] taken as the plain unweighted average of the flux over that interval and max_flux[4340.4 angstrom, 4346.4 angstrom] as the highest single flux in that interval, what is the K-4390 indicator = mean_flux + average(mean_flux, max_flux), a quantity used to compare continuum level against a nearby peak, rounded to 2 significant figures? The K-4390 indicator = 30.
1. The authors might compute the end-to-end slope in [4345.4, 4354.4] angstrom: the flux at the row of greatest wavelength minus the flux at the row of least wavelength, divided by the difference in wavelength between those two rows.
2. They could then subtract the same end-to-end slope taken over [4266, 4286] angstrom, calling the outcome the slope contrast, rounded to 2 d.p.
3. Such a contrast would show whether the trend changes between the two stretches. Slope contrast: -0.58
